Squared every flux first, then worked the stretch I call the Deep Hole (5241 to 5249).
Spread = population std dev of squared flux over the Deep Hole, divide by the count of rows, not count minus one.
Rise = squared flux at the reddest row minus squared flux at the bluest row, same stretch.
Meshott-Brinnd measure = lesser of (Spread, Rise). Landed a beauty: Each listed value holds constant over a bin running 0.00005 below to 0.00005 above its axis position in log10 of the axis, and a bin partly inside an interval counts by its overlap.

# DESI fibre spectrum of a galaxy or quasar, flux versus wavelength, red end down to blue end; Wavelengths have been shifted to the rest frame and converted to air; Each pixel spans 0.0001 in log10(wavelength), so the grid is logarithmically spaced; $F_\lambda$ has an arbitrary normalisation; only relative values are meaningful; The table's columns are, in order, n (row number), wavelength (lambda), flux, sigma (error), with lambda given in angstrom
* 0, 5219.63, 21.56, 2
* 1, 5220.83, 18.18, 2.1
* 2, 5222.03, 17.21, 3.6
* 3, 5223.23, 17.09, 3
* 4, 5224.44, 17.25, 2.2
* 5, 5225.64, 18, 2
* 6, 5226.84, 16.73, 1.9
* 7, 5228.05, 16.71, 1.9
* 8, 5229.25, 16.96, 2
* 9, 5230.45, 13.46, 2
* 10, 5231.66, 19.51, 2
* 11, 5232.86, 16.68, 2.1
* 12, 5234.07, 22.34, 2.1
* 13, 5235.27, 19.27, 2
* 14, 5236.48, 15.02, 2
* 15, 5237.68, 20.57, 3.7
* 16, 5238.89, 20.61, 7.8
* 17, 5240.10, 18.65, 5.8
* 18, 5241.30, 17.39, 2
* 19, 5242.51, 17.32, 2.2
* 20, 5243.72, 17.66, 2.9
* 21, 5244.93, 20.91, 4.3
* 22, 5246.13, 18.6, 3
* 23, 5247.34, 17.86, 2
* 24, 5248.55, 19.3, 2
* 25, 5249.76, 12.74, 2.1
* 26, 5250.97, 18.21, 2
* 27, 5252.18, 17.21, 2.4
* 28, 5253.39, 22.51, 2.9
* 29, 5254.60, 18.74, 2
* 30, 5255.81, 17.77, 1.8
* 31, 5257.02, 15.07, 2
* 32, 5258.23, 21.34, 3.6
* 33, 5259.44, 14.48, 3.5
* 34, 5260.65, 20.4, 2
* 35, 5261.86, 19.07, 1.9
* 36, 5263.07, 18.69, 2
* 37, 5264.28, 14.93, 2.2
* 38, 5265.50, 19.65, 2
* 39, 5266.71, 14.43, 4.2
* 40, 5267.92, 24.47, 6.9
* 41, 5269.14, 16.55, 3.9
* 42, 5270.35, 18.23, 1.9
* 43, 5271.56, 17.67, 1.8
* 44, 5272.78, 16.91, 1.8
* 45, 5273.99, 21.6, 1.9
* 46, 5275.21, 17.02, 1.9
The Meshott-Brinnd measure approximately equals 46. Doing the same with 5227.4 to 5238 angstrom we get 95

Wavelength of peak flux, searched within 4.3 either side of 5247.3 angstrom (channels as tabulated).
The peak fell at 5244.93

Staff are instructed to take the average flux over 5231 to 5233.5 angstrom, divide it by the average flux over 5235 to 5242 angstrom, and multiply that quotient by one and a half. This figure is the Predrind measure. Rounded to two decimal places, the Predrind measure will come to 1.46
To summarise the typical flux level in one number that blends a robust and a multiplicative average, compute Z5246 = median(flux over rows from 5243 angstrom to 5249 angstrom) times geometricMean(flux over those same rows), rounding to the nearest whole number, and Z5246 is 350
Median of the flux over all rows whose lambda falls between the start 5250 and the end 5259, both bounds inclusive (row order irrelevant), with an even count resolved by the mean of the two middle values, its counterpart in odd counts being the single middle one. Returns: 18.2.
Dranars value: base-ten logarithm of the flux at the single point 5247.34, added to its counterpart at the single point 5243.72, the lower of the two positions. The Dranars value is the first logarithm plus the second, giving 2.499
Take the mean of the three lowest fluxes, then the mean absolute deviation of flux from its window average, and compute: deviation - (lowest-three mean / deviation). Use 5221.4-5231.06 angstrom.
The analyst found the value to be -19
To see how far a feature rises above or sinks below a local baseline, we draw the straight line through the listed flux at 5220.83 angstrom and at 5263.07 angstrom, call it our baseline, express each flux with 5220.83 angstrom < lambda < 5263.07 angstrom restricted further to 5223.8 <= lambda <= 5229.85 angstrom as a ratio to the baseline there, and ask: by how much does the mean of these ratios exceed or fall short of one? -0.06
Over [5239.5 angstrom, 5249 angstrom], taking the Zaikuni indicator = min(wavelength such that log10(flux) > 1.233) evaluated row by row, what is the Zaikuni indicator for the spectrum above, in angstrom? 5240.10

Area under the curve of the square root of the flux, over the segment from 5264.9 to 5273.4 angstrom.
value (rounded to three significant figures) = 36.2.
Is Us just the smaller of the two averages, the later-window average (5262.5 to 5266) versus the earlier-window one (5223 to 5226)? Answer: 17.4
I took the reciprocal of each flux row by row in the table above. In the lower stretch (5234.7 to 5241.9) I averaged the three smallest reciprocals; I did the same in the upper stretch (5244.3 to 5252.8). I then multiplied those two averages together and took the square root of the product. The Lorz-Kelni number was 0.0504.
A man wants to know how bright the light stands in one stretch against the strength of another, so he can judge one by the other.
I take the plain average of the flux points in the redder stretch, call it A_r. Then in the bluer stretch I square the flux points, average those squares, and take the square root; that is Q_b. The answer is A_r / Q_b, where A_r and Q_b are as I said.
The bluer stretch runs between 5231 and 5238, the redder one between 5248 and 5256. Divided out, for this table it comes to 0.95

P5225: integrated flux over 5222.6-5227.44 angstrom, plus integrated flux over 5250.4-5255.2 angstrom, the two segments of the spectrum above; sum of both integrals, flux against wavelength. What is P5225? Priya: 176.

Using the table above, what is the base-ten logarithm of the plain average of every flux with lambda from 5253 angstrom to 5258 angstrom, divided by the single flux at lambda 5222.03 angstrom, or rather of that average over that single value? 0.03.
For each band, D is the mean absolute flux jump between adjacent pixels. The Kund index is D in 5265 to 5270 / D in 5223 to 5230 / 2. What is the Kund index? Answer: 7.9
